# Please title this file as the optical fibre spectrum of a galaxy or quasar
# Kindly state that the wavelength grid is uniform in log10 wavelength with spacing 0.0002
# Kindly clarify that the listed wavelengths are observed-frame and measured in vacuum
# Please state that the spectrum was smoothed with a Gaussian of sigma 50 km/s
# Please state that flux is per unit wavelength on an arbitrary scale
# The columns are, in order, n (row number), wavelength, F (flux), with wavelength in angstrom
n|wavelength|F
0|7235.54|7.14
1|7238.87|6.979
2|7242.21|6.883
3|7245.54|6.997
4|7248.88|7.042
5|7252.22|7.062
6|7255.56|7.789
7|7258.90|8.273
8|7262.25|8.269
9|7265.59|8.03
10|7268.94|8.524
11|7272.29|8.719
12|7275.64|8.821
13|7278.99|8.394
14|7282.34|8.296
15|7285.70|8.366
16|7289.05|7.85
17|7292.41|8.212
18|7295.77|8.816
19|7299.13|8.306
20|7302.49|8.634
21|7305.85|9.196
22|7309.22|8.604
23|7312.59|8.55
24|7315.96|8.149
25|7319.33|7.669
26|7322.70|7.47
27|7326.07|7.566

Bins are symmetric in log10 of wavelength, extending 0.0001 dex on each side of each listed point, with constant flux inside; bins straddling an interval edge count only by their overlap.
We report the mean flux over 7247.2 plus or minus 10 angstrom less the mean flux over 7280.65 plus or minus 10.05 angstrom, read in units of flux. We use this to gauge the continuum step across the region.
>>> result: -1.3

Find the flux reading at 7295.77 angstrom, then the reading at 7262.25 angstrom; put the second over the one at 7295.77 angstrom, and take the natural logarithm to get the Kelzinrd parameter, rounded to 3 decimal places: -0.064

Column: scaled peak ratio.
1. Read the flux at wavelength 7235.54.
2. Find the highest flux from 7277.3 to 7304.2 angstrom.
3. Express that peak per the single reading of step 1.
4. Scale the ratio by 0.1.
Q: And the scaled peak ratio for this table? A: 0.123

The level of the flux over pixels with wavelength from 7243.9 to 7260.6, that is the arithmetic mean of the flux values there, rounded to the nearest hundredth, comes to 7.43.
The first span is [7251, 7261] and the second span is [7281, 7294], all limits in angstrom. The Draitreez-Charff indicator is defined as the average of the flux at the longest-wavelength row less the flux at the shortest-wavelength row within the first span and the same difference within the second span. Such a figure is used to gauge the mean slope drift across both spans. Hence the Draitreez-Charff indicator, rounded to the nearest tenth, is 0.6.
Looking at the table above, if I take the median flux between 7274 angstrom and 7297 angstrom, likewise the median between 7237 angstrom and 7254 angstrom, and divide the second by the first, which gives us 0.84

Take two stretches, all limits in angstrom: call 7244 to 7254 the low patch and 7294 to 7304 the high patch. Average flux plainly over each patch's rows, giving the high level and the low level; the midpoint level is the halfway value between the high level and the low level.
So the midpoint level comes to 7.8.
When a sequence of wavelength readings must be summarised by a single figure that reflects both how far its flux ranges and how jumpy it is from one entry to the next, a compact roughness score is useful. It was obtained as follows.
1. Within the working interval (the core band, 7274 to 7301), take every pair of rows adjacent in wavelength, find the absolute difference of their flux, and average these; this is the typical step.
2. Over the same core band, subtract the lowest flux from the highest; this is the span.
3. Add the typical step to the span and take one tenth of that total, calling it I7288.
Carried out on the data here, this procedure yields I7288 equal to 0.134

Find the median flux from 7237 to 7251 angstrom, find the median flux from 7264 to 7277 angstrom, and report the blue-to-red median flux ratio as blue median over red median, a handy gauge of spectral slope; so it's 0.81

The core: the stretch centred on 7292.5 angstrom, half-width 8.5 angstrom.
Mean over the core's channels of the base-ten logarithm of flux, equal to 0.92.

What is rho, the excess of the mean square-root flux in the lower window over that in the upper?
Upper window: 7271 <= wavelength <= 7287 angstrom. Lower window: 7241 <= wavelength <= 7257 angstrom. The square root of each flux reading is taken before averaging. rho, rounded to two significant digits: -0.24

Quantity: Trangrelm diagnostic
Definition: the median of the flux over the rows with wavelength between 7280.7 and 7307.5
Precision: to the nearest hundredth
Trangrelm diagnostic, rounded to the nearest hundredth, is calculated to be 8.34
